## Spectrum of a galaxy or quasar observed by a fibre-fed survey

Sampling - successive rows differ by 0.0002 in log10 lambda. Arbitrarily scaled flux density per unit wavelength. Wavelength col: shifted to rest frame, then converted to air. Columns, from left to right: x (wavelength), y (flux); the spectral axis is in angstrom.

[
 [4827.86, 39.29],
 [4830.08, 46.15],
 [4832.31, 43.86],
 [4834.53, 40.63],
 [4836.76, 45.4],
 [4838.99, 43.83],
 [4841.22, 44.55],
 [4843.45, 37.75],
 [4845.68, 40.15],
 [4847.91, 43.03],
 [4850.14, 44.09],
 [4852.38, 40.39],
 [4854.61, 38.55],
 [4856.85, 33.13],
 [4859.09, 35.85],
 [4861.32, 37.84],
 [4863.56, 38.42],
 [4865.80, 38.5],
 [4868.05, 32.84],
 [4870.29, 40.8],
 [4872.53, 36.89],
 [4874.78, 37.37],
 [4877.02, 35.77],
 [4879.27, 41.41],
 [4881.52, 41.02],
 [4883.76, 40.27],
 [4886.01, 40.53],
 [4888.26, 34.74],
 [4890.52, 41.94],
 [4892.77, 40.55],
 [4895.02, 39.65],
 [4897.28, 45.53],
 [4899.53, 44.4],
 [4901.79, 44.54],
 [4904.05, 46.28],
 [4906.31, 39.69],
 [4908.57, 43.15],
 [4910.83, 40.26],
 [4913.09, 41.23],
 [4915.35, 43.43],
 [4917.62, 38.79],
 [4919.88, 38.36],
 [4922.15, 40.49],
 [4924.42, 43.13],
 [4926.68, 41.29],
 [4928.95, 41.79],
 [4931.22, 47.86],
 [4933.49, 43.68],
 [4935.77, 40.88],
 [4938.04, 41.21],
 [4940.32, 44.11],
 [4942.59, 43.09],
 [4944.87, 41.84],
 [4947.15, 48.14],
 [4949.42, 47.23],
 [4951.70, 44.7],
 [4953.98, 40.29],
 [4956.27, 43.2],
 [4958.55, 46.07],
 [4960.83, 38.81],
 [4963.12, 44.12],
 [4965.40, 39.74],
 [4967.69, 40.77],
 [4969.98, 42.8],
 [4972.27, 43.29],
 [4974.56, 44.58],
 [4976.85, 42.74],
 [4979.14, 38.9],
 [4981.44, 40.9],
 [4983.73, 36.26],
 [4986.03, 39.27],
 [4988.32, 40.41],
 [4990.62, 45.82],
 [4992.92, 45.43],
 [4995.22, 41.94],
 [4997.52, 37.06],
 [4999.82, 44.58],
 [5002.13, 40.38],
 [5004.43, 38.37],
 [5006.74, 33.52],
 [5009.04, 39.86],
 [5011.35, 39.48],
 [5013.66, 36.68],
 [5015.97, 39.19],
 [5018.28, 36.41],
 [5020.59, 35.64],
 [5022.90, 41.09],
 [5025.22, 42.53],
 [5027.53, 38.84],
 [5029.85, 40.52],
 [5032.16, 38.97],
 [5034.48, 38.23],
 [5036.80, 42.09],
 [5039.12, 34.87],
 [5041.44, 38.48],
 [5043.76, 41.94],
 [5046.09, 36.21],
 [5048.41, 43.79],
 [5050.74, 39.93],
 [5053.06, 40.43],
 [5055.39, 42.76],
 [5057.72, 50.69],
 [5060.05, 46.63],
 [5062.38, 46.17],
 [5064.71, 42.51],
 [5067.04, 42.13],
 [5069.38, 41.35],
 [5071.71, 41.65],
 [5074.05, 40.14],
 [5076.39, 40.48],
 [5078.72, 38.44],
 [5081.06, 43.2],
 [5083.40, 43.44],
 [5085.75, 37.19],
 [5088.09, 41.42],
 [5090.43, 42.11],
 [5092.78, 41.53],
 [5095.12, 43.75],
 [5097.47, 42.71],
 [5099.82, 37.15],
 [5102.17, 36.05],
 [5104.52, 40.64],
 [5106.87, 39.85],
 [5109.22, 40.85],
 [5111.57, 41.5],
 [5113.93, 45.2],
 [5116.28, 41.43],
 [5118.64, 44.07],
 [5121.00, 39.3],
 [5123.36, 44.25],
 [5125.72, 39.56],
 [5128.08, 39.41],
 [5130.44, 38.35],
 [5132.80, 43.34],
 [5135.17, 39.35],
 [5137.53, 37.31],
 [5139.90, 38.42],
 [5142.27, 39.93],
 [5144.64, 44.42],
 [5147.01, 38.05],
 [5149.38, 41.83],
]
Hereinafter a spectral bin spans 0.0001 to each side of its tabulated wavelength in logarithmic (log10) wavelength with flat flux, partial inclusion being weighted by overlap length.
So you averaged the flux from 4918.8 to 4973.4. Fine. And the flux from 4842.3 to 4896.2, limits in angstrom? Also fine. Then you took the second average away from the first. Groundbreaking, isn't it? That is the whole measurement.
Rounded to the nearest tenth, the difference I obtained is 4.0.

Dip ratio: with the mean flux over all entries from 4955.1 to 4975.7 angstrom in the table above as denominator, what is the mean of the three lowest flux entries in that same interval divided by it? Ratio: 0.93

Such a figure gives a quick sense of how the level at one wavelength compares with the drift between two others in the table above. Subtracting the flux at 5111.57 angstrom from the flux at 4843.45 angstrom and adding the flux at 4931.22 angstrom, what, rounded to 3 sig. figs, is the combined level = 44.1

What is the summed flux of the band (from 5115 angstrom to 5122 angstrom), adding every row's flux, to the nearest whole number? 125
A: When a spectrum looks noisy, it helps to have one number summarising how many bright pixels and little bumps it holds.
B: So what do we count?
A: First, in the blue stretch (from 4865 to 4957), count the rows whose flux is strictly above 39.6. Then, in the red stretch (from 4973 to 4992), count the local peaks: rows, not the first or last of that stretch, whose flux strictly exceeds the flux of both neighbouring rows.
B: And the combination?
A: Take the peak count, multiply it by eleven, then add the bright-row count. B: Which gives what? 44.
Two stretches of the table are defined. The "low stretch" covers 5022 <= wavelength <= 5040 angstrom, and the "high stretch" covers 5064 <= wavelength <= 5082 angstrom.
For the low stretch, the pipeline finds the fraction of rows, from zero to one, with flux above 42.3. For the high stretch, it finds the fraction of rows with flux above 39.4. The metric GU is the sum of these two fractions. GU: 1.00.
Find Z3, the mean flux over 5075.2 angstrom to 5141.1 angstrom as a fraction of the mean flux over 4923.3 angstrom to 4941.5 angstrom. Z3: 0.95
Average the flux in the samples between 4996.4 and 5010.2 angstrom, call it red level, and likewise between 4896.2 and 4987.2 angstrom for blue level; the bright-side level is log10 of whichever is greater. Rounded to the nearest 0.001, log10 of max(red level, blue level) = 1.628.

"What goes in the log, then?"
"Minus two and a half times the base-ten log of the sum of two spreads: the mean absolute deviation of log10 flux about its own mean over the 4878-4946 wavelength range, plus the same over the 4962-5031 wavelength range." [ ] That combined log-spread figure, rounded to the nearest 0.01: 3.34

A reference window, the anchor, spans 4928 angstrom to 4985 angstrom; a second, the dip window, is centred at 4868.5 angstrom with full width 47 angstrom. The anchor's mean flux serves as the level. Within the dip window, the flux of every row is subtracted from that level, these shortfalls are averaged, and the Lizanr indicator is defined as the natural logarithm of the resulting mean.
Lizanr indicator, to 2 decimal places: 1.37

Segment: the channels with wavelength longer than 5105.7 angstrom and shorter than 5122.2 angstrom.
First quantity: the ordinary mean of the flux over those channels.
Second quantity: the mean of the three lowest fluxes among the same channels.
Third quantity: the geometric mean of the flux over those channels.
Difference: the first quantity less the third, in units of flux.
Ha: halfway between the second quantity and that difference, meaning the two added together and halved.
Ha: 20.0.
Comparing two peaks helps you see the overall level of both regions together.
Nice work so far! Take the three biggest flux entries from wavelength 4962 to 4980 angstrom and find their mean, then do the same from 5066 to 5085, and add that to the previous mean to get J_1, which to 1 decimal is 86.9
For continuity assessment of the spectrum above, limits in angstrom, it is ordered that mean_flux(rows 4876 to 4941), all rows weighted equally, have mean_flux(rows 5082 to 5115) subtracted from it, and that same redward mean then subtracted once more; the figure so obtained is -40.3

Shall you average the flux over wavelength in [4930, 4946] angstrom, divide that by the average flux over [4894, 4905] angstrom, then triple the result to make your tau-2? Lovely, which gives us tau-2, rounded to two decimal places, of 2.94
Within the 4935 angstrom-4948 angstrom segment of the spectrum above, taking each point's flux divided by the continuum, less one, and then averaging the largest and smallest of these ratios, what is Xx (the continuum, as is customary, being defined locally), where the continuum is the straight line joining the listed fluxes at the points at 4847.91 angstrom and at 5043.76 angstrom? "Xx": 0.05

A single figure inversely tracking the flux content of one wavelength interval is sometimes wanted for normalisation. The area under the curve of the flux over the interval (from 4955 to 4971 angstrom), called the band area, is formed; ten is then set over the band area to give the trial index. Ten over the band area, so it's 0.0148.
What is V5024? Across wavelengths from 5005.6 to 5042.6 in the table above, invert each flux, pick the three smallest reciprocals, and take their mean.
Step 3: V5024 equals 0.0239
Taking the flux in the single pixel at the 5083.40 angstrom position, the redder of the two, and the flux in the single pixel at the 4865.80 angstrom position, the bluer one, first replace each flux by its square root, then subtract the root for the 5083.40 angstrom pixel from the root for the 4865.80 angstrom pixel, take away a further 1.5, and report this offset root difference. -1.89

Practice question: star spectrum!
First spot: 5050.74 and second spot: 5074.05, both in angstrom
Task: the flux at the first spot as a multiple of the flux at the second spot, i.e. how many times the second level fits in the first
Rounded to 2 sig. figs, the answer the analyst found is 0.99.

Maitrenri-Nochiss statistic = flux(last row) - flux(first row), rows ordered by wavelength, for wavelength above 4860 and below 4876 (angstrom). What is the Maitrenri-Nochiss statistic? 0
